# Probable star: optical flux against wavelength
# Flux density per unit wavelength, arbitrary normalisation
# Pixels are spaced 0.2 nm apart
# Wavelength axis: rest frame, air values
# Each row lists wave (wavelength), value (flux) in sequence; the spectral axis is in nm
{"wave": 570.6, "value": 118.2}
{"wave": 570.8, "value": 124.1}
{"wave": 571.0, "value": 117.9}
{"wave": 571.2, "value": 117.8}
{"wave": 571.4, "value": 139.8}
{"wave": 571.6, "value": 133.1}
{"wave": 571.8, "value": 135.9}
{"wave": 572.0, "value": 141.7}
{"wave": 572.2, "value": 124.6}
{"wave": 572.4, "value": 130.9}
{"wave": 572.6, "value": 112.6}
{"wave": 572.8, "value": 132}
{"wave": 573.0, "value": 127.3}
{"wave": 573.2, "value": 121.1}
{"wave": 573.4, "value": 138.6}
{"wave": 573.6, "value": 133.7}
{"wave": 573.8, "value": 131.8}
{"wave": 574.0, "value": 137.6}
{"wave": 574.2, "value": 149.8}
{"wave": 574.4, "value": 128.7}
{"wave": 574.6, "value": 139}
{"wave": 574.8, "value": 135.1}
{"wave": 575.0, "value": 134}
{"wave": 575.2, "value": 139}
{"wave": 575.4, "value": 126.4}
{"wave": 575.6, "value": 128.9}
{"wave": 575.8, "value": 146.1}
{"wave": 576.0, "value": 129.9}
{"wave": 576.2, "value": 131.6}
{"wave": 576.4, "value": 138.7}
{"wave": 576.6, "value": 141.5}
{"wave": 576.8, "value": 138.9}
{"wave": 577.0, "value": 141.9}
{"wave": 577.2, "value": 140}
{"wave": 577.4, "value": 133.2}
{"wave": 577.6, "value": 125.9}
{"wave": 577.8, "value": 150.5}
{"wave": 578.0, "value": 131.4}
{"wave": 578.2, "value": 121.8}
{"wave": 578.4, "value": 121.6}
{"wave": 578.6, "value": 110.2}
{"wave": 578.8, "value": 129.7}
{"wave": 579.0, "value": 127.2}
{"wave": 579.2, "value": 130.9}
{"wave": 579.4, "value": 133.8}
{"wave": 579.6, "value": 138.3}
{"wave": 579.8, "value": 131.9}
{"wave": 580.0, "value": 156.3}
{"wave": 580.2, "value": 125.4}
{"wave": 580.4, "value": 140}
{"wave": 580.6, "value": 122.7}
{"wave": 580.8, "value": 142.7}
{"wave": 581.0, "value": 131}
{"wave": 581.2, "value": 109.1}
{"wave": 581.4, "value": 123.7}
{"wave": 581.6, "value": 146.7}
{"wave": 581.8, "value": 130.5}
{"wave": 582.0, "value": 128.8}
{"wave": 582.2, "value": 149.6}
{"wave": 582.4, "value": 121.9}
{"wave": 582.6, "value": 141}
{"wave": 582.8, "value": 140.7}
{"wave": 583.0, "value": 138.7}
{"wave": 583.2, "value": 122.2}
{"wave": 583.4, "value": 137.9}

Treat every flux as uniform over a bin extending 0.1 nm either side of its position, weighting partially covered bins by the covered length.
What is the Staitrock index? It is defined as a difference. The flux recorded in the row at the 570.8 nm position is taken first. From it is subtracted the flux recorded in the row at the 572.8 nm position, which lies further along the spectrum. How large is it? -8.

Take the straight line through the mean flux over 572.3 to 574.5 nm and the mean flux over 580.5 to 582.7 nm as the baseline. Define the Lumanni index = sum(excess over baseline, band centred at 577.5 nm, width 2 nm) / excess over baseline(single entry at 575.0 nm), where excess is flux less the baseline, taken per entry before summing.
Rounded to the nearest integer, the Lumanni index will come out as 12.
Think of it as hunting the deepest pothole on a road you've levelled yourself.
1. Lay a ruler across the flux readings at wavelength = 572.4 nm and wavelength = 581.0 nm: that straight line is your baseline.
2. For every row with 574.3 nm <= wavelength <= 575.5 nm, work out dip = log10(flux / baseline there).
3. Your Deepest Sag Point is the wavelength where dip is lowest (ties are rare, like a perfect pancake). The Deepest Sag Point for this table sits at 575.4 nm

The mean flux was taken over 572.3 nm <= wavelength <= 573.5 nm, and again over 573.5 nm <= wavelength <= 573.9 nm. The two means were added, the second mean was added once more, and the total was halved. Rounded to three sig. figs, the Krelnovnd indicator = 196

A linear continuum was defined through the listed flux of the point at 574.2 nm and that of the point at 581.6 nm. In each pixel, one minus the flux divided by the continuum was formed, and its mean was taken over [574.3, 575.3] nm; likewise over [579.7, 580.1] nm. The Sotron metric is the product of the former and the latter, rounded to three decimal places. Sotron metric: 0.002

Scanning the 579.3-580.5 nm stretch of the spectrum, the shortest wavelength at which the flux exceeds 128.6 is 579.4 nm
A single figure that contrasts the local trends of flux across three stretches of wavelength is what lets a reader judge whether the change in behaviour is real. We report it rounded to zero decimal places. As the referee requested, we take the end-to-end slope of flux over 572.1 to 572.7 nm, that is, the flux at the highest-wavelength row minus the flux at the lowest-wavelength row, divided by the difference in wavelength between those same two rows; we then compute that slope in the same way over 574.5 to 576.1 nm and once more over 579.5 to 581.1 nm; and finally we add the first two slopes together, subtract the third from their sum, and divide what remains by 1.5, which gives -21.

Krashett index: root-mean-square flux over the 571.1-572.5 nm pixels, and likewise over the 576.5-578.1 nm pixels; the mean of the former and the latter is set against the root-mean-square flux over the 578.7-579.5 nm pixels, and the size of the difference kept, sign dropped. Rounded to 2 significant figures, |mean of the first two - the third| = 4.7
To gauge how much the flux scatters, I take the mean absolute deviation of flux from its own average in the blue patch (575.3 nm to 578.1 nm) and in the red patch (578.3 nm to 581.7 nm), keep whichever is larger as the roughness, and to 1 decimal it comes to 8.9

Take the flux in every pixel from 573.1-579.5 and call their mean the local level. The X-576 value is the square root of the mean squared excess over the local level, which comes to 8.4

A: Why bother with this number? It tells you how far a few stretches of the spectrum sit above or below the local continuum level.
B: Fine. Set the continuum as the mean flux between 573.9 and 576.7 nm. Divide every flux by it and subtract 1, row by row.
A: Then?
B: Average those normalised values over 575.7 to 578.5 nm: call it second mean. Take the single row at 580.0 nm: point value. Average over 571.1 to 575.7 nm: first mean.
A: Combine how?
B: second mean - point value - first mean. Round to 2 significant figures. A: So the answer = -0.13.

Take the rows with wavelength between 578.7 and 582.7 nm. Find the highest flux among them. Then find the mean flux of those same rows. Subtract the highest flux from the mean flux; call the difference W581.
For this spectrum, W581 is -23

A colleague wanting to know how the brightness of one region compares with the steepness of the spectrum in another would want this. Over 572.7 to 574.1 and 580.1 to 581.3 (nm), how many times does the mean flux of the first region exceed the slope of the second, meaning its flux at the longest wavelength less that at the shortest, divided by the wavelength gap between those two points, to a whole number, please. -8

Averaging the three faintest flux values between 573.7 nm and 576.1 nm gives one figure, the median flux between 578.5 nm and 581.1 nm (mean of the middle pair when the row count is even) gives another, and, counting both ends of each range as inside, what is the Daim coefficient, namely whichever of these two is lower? 128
